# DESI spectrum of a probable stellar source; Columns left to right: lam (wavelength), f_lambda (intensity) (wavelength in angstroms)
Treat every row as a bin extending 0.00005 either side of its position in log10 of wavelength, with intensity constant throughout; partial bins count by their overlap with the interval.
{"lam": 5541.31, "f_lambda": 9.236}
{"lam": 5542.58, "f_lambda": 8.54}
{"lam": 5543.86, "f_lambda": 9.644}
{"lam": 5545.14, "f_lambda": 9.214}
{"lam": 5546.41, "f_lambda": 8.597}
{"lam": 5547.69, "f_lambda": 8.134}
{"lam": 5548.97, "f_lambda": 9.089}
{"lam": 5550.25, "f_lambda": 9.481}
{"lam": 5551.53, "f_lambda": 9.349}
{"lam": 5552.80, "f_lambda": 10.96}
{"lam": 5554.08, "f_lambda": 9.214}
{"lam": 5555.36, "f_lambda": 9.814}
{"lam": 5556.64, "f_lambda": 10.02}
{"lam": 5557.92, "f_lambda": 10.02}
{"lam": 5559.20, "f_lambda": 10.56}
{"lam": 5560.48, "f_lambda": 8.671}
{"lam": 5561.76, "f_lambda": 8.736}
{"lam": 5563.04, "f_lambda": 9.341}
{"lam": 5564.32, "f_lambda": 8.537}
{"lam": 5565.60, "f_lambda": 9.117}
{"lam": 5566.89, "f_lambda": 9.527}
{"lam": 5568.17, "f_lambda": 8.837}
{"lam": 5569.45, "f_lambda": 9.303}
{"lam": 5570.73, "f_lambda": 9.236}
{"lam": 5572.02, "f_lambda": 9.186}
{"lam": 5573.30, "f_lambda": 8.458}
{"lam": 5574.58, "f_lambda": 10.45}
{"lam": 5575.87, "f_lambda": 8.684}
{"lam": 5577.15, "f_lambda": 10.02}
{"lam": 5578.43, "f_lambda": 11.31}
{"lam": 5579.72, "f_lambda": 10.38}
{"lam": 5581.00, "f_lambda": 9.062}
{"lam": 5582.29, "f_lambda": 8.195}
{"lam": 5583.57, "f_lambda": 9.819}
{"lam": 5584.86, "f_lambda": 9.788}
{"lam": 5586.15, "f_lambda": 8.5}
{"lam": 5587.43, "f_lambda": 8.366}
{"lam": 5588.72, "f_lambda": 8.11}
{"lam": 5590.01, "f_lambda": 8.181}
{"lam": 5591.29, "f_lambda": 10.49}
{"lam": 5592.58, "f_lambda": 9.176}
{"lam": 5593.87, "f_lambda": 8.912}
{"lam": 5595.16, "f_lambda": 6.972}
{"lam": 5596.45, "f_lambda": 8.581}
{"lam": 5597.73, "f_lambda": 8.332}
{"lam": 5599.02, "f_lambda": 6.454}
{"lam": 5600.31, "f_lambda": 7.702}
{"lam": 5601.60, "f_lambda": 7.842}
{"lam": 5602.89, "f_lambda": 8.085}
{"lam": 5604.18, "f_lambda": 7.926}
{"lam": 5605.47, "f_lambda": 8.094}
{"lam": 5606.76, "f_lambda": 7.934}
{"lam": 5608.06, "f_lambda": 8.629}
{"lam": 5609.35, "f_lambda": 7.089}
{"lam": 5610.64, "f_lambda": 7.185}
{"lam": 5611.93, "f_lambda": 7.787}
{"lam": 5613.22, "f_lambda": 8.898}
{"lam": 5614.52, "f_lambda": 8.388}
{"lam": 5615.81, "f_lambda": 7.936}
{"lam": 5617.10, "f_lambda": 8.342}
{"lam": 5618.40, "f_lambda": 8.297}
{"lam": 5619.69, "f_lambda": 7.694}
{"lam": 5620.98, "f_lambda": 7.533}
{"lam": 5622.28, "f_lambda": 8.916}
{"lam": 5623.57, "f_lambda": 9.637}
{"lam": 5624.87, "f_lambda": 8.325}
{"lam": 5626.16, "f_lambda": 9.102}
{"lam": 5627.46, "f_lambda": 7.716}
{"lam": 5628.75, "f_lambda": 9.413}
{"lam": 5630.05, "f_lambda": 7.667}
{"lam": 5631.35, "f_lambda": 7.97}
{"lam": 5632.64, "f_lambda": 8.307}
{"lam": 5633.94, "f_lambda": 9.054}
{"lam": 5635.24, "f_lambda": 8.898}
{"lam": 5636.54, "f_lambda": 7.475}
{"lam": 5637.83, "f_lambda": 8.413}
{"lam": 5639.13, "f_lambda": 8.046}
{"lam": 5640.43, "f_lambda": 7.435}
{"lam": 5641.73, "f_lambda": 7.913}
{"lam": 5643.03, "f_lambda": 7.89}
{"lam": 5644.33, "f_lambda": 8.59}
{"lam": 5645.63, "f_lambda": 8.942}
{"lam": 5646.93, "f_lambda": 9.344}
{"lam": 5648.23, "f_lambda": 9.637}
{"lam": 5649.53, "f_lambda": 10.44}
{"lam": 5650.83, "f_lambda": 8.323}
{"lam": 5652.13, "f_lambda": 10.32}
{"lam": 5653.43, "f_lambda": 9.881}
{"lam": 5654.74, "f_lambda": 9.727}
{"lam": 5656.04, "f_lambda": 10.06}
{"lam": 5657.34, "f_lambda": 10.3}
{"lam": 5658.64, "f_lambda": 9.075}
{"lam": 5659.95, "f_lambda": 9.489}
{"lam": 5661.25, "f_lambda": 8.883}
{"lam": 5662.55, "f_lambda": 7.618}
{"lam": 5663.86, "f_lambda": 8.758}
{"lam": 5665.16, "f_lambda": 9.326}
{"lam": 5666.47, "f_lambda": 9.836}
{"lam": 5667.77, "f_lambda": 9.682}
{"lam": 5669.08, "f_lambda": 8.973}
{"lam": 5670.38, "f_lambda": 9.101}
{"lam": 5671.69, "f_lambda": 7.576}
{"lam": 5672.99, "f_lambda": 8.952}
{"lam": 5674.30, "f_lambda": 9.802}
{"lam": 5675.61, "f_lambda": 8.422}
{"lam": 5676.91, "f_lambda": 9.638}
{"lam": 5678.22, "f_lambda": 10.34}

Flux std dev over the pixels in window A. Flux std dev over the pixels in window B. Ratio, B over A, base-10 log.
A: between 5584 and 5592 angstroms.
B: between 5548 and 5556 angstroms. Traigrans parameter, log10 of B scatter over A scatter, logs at -0.16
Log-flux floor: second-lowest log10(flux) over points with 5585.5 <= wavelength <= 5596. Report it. 0.909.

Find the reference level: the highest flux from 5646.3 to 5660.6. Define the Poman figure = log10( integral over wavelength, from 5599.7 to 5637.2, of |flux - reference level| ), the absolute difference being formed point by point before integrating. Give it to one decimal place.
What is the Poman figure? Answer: 1.9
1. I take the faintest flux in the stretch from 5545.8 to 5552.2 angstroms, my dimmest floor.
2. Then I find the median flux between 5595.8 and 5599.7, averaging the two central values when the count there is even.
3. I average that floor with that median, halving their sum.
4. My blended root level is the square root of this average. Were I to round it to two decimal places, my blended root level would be 2.87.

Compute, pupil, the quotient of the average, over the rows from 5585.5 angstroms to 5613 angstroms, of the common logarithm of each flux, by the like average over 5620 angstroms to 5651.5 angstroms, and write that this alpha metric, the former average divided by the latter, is 0.98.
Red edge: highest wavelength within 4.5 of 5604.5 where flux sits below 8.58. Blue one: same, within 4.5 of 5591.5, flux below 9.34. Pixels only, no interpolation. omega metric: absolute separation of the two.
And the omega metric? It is 11.6 angstroms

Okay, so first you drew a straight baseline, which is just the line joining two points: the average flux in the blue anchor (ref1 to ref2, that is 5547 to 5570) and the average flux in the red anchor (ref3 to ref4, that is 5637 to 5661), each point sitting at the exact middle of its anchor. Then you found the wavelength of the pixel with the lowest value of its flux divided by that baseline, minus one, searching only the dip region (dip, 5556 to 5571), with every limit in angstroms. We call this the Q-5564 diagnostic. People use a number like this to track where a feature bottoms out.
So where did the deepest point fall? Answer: 5564.32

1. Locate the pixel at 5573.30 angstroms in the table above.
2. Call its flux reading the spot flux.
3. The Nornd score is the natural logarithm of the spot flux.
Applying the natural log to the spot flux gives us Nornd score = 2.14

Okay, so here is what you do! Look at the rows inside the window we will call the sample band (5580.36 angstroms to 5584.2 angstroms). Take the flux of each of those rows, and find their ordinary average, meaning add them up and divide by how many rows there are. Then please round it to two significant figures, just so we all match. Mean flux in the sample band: 9.0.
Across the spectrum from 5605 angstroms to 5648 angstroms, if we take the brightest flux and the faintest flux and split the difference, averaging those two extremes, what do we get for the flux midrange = 8.36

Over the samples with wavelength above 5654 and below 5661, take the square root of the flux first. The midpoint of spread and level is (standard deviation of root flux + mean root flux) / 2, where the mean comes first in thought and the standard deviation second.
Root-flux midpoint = 1.59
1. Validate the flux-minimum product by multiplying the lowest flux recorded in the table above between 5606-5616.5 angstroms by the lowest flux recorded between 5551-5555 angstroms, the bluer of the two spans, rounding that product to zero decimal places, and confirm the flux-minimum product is 65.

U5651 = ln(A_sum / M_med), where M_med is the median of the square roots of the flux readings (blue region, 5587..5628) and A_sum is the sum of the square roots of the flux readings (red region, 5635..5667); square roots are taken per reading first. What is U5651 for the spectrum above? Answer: 3.3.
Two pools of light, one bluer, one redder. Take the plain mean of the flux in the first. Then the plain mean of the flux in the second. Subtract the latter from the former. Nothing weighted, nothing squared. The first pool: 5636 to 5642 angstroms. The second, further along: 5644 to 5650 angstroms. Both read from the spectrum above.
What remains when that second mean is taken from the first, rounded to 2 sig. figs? -1.5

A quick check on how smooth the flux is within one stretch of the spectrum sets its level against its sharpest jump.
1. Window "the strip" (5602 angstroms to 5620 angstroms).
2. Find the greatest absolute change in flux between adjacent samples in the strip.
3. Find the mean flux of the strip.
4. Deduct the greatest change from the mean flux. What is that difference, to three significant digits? 6.48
